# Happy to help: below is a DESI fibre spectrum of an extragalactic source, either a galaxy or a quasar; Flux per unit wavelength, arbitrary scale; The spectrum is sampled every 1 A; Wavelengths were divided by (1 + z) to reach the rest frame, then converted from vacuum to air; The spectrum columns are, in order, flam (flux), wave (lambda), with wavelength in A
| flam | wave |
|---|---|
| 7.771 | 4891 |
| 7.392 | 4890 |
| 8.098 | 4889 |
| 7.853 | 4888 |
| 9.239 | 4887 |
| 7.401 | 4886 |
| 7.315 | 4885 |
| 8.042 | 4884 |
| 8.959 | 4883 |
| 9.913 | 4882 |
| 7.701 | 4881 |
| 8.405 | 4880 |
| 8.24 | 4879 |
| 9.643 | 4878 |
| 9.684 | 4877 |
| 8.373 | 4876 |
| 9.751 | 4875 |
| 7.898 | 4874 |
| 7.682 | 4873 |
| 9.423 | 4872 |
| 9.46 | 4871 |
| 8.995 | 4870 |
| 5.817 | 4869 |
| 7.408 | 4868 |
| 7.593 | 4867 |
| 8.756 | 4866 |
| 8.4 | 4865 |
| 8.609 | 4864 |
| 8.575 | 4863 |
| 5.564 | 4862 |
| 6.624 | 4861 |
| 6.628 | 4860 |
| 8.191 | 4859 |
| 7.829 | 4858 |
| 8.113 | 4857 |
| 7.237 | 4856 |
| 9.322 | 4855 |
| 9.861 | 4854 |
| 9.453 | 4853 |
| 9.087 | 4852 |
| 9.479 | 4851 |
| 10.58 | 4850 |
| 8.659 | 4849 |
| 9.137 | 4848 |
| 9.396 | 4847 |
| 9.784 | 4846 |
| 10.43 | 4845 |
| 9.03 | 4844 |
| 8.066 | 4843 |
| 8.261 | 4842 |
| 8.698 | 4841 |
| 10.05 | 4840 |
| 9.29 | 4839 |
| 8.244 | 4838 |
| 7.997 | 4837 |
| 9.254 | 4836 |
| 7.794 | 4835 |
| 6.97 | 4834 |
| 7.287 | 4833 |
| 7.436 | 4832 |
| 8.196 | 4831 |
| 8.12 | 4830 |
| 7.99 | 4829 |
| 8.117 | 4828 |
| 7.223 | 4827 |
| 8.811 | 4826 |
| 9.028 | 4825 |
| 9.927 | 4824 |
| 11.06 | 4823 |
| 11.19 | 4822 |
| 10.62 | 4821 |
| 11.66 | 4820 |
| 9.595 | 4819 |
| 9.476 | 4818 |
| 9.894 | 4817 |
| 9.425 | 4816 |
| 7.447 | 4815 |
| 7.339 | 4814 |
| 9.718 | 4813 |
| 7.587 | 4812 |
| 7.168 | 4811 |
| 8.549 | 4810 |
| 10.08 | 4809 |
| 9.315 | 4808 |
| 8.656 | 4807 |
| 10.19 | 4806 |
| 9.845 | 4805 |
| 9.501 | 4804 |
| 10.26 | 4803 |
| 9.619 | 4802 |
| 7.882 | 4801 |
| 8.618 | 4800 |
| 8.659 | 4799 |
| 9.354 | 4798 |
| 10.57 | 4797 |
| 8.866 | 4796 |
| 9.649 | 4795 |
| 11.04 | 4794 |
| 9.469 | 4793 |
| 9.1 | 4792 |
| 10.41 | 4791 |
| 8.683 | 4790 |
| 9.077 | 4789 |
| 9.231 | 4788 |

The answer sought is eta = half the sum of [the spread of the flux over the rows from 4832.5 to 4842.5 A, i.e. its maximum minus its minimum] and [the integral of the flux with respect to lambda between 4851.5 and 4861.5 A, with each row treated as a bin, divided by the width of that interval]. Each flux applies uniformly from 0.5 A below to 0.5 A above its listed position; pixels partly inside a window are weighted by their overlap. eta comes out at 5.7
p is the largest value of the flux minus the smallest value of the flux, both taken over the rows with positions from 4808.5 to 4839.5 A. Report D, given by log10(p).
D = 0.67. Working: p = 4.7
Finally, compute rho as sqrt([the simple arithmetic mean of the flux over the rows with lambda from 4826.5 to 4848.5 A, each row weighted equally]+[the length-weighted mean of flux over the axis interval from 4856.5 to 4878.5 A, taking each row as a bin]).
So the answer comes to 4.08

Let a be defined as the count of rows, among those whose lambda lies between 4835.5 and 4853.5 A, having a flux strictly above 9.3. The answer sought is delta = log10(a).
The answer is 0.85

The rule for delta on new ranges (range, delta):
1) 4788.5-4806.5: 1.04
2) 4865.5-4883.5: 0.78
